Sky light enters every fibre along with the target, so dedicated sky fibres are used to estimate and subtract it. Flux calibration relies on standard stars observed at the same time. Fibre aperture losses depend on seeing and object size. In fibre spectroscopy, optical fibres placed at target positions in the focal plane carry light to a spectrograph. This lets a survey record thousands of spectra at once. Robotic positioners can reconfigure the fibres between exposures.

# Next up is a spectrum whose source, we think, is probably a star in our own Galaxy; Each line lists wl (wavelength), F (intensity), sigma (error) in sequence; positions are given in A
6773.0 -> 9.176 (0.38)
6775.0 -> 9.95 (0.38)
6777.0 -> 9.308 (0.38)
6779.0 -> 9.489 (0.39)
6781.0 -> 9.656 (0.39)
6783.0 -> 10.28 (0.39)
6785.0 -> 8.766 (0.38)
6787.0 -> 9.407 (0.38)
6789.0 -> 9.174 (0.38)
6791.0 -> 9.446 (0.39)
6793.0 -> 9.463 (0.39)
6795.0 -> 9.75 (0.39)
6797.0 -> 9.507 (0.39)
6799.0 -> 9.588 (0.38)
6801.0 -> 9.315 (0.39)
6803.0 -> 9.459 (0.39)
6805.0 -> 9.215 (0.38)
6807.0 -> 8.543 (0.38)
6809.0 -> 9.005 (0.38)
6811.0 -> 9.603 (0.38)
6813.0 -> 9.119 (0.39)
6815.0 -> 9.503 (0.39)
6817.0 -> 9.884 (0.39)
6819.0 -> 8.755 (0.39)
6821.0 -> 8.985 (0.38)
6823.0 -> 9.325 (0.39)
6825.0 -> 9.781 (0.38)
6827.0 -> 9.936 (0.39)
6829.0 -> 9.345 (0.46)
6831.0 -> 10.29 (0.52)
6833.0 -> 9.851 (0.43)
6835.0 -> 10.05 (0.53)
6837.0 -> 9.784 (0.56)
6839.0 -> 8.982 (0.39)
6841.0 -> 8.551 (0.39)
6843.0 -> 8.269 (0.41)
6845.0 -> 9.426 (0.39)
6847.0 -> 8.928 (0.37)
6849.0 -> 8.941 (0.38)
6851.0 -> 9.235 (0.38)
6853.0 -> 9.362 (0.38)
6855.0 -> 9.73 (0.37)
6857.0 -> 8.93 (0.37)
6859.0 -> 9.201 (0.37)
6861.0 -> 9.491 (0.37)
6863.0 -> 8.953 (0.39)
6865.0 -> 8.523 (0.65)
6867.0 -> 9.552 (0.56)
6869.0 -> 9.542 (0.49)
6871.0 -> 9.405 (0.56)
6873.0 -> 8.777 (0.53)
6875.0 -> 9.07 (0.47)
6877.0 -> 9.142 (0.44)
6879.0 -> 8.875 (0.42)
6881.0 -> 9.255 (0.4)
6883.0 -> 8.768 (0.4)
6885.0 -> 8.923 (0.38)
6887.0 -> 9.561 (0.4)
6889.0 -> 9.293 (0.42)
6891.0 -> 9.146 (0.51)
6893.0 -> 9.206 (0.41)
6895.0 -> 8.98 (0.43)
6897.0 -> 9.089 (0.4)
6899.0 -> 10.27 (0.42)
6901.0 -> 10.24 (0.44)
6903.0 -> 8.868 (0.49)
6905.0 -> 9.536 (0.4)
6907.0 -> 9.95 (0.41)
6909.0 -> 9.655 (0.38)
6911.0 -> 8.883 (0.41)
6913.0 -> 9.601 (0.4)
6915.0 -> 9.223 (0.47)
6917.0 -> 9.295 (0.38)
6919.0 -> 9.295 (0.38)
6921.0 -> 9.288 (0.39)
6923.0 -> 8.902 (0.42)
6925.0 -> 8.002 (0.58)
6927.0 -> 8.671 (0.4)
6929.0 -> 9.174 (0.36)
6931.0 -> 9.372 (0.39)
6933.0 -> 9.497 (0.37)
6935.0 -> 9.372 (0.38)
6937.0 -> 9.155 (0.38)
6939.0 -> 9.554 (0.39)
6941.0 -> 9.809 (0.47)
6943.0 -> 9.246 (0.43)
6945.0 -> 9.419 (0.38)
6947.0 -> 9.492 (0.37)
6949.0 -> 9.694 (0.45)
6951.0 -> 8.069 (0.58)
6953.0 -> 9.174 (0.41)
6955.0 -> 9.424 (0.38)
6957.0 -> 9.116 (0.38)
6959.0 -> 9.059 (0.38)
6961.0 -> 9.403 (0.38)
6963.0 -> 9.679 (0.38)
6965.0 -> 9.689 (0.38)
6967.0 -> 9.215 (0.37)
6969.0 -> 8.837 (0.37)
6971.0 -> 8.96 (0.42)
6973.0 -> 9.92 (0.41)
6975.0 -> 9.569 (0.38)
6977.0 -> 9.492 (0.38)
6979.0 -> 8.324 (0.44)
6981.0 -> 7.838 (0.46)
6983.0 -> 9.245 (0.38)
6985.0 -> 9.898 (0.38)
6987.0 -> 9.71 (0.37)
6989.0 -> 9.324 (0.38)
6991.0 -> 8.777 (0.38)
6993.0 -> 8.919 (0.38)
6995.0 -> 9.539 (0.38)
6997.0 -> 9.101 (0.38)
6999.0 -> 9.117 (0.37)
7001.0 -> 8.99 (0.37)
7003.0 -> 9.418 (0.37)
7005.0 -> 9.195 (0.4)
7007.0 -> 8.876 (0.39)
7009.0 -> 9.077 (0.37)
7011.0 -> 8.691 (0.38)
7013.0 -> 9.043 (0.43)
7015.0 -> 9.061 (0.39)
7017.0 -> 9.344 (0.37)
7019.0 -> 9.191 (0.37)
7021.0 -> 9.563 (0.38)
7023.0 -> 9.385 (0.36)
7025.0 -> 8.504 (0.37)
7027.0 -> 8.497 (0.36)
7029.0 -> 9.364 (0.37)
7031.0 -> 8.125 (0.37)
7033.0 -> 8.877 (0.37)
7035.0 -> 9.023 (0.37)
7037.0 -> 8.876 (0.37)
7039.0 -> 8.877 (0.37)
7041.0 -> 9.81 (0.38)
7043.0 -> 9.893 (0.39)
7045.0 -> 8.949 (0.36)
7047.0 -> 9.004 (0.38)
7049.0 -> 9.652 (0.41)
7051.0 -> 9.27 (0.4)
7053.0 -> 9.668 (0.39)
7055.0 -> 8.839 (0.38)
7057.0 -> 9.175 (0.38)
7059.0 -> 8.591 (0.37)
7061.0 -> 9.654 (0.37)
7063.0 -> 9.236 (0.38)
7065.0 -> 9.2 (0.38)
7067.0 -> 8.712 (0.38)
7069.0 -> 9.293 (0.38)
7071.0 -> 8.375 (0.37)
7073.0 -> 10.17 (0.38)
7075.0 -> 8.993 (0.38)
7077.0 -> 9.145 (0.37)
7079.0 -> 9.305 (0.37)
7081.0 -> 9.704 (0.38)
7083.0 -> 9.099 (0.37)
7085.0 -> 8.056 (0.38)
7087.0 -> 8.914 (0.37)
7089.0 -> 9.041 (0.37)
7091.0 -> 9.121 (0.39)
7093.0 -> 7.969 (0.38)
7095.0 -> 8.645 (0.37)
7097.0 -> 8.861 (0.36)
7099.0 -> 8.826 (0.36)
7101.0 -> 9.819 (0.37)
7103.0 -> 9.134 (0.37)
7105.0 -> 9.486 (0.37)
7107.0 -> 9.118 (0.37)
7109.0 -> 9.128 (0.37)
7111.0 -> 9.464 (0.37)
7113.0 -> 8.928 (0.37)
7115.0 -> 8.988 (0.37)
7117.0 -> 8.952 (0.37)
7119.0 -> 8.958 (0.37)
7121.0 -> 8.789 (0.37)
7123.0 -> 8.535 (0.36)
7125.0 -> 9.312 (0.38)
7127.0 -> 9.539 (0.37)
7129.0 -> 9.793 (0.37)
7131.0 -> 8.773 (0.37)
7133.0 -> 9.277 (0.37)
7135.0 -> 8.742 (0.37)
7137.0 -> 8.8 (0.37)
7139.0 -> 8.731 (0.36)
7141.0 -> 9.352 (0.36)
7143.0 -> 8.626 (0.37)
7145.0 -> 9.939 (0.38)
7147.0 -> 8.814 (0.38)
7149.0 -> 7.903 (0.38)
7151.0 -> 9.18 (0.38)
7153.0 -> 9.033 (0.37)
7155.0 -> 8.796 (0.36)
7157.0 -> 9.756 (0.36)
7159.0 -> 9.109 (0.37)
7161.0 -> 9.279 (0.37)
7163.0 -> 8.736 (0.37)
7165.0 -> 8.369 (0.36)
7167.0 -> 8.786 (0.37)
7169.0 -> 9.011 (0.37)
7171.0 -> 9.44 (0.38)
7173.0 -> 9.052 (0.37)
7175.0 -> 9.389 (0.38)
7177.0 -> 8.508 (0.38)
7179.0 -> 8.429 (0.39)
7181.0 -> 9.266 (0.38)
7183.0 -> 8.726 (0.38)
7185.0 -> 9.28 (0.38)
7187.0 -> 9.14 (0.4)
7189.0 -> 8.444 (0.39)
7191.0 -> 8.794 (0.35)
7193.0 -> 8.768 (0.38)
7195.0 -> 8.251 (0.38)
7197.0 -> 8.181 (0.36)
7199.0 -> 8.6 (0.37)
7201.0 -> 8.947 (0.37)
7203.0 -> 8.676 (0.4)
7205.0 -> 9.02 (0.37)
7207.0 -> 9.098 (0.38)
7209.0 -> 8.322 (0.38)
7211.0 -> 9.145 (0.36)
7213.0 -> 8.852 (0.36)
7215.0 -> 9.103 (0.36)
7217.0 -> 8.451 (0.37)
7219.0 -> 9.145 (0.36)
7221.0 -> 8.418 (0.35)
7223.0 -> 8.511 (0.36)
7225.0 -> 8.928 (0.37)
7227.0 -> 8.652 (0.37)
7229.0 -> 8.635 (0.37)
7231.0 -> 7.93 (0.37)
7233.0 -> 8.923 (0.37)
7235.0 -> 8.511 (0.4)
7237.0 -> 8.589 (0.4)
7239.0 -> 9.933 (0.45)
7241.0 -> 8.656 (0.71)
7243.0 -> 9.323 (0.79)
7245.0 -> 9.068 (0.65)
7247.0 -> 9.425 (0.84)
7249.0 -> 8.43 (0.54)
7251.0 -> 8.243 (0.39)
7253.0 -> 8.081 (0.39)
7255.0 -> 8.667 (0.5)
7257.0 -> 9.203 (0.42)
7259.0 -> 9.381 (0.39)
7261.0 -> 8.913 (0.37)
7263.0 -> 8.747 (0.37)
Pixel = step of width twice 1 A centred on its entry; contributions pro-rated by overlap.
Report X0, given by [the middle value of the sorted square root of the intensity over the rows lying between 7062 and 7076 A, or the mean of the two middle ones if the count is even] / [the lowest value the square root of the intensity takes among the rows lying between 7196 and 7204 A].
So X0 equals 1.06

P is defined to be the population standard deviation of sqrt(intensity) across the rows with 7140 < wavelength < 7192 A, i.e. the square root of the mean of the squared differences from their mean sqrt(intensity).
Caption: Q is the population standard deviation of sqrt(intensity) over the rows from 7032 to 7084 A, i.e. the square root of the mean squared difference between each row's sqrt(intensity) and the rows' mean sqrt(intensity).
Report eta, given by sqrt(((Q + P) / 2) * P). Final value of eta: 0.073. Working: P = 0.0742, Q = 0.069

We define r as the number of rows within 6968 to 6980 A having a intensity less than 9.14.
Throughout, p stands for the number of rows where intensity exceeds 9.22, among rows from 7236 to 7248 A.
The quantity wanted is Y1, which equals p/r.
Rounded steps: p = 3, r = 3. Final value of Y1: 1.0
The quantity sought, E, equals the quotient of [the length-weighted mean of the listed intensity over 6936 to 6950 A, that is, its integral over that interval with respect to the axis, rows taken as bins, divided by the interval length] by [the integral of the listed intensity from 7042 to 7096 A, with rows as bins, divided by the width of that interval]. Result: 1.04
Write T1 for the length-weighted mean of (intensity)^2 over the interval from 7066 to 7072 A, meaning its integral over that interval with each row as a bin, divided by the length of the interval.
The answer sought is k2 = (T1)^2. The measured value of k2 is 6001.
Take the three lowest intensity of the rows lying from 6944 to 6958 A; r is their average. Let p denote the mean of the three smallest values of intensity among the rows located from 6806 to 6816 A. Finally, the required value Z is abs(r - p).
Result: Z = 0.10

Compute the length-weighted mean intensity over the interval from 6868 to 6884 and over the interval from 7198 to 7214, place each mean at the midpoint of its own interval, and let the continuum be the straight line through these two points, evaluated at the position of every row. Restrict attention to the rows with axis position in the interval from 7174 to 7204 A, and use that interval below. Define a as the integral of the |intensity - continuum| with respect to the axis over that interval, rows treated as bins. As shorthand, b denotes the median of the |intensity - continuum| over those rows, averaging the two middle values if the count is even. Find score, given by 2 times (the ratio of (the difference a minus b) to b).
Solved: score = 54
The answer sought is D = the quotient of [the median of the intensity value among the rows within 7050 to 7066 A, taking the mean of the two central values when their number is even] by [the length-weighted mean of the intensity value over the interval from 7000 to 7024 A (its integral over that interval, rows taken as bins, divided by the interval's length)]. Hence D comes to 1.007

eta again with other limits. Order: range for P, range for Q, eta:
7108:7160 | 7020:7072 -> 0.073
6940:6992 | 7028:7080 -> 0.084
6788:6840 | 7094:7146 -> 0.065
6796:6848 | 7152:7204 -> 0.077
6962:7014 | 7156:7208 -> 0.075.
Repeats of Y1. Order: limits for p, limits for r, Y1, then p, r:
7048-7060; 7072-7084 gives 1.5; 3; 2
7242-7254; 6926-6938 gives 2.0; 2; 1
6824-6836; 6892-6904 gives 2.0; 6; 3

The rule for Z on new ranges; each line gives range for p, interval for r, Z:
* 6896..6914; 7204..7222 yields 0.55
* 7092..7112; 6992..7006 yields 0.52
